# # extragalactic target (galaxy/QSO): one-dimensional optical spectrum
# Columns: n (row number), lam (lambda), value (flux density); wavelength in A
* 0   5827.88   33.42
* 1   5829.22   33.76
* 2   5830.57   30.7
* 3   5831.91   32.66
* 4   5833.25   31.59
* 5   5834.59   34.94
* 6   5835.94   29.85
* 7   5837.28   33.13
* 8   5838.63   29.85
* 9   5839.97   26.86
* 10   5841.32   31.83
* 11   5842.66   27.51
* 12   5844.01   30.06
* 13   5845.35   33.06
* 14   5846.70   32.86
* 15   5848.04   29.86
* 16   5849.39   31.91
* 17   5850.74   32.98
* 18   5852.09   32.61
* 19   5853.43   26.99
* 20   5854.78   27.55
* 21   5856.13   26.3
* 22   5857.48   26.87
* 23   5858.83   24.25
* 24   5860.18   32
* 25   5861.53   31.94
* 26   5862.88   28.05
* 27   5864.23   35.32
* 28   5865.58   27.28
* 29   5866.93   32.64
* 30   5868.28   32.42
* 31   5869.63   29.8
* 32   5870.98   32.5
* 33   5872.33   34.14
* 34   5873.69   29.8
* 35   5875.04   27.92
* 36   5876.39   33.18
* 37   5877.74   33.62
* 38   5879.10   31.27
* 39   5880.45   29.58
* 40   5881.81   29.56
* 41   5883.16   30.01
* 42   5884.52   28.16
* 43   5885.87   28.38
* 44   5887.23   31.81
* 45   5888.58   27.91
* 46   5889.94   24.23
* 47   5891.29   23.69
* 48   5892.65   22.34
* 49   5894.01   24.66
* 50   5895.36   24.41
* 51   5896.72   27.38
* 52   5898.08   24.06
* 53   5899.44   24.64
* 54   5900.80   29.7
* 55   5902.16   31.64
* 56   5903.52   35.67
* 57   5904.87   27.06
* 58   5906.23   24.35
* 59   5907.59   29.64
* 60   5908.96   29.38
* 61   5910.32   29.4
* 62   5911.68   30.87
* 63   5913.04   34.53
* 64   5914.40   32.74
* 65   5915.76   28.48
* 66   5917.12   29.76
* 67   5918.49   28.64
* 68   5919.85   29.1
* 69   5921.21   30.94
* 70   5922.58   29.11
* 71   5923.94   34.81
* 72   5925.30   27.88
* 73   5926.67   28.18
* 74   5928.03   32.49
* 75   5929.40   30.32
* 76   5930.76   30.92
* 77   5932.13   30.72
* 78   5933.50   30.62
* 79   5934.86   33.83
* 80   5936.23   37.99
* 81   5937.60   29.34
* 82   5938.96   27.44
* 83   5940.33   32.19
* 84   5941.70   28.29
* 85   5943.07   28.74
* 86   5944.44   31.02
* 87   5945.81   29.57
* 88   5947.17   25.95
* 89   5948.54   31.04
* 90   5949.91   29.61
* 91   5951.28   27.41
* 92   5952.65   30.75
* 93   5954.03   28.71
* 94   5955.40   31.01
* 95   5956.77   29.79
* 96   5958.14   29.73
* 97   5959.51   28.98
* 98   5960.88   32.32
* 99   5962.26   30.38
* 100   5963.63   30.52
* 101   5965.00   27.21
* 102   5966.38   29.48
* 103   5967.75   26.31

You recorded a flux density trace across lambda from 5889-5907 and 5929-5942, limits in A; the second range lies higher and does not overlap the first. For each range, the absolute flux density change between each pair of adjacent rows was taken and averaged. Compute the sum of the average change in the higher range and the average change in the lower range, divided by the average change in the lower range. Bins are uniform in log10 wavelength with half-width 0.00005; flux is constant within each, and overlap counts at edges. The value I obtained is 2.09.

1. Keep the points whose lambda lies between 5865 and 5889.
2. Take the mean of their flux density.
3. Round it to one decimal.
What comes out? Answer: 30.6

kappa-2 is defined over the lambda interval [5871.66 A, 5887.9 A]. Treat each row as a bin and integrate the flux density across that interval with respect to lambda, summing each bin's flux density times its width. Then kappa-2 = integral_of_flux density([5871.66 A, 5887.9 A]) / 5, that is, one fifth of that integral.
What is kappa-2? 99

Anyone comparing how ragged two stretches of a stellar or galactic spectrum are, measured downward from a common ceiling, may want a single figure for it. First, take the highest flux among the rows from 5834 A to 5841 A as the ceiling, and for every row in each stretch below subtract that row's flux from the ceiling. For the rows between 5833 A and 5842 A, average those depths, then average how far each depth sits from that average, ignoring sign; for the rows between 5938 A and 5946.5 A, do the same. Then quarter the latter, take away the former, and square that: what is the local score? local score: 3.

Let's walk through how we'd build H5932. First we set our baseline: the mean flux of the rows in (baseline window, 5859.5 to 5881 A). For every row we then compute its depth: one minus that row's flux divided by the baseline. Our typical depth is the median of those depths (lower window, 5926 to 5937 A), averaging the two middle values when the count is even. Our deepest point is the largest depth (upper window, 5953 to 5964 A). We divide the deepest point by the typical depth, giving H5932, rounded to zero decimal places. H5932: 5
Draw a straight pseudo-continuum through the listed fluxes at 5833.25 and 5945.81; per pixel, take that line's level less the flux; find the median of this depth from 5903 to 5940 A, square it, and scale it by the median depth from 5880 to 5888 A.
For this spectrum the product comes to 0.12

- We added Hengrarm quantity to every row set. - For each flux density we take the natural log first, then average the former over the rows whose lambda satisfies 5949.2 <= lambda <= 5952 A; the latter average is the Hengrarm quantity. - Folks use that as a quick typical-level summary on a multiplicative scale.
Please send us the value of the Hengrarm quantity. 3.35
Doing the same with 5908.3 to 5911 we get 3.38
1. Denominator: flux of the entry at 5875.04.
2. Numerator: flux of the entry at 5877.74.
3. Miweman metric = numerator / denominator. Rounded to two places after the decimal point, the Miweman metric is 1.20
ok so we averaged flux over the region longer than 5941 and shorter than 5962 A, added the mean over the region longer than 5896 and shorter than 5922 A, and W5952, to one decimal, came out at 58.9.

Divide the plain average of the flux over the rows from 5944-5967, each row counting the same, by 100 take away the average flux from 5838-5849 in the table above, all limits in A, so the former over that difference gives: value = 0.425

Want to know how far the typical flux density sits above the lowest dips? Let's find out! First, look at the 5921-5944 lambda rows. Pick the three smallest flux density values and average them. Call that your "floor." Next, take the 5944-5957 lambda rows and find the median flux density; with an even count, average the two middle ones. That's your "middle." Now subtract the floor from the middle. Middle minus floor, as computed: 1.9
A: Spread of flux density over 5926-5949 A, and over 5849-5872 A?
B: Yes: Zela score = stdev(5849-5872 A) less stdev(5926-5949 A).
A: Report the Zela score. 0.4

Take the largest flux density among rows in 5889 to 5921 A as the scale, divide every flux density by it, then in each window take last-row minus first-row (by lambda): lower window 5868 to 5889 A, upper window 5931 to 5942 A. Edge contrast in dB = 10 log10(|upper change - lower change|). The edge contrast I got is -12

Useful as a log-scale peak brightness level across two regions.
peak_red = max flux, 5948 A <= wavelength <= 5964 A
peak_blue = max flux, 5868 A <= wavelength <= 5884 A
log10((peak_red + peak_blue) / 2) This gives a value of 1.52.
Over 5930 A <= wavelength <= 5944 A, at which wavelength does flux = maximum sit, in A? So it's 5936.23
